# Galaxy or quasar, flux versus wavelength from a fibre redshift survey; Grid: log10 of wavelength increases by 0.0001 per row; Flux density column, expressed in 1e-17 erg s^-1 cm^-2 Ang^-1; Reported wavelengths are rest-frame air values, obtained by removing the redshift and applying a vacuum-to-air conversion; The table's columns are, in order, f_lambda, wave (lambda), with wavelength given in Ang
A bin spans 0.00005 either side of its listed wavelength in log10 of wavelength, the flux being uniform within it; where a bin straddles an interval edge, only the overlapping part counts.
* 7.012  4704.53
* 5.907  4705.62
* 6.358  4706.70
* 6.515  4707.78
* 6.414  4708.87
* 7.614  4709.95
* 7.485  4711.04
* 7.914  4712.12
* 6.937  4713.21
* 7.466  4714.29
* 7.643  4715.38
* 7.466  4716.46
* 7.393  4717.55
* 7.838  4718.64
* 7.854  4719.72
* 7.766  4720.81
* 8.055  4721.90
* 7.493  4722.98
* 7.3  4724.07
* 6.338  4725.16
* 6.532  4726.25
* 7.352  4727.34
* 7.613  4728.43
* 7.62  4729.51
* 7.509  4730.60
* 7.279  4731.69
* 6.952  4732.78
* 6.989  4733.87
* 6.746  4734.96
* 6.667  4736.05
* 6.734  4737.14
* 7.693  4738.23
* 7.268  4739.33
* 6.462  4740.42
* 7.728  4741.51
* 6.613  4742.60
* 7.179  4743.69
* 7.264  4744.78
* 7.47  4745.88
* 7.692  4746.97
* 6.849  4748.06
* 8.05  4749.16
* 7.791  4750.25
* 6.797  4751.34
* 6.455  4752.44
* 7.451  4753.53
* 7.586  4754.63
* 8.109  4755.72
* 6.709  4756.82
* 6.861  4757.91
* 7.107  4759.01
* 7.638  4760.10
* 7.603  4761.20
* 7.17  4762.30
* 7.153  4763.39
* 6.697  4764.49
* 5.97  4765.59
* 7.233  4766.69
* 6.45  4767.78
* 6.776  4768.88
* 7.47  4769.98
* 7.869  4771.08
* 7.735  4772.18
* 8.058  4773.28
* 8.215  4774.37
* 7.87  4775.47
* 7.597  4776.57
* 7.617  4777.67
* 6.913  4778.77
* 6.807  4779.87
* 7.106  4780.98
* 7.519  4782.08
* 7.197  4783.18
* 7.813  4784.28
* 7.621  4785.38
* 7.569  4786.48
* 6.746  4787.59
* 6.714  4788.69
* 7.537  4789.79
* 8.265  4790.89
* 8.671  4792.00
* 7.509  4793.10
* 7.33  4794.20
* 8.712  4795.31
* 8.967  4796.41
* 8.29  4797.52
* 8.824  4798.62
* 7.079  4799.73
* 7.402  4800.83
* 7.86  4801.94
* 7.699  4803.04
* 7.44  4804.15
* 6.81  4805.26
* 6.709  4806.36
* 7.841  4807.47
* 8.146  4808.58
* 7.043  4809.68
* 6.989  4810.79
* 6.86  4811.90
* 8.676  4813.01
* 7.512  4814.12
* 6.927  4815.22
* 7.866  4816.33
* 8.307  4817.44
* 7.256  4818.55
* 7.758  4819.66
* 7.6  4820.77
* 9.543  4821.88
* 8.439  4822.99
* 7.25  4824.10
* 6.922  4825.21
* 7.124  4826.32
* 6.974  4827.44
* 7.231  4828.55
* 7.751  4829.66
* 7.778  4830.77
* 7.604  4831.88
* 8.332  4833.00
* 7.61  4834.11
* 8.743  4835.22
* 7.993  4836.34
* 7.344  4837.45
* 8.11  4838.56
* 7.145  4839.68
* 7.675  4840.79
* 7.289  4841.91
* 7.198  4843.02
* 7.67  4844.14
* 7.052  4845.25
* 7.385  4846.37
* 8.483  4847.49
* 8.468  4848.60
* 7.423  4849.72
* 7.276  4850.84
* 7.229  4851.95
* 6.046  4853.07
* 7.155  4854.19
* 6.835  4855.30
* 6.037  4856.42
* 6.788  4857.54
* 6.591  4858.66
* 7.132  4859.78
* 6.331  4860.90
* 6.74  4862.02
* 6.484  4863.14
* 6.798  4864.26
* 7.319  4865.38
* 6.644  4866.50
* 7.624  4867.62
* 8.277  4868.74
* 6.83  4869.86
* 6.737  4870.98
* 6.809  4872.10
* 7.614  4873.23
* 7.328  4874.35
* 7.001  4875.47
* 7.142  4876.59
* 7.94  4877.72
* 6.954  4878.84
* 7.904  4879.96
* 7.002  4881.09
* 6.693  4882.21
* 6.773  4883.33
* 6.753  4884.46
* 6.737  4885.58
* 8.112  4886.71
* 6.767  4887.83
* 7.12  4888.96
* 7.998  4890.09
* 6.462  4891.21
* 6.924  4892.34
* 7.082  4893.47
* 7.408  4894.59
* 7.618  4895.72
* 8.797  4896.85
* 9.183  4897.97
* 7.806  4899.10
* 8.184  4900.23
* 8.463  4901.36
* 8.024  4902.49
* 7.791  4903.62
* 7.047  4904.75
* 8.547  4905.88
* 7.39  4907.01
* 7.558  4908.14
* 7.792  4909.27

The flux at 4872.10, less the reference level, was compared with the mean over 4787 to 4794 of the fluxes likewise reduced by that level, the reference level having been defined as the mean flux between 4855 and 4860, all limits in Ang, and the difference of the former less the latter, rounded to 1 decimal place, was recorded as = -0.8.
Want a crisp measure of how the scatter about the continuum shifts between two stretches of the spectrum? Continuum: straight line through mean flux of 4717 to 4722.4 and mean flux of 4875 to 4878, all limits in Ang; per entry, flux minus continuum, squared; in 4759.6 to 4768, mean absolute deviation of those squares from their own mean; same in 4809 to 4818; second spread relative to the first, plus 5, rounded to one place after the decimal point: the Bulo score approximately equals 5.4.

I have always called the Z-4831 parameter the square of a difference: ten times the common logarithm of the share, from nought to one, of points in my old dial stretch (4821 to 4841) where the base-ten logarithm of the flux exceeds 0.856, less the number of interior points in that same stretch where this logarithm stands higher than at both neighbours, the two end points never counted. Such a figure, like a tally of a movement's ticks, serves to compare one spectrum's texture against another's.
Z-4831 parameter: 37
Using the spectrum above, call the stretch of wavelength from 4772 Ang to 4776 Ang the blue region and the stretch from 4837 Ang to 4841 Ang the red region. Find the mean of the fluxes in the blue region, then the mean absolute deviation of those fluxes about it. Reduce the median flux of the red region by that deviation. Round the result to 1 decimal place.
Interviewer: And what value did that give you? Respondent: 7.3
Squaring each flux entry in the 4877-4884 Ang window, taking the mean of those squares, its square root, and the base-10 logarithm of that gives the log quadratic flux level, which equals 0.859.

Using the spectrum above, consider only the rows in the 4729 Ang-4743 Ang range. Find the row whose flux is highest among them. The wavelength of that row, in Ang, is 4741.51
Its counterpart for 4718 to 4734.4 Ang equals 4721.90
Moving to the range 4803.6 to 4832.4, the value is 4821.88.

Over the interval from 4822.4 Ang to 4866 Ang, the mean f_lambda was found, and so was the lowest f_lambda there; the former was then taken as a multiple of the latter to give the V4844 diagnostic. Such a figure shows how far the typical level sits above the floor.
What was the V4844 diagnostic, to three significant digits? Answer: 1.21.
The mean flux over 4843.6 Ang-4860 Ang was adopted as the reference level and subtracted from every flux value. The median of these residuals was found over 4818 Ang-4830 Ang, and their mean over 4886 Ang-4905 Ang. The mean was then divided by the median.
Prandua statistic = 6.2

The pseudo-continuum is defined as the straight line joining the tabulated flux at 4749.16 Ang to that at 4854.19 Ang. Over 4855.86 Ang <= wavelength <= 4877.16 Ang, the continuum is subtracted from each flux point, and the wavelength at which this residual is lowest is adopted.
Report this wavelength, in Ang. 4856.42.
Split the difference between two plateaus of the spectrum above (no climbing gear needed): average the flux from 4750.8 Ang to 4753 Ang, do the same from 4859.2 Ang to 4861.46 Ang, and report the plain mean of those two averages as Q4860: 6.7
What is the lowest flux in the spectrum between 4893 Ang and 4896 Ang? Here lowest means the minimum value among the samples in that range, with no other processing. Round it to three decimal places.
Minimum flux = 7.082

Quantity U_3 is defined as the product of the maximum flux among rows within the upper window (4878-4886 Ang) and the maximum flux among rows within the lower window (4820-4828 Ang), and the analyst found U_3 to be 75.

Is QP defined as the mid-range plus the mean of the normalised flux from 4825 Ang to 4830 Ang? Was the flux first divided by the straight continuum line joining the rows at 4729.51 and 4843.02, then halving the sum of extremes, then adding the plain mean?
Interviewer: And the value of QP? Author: 2.00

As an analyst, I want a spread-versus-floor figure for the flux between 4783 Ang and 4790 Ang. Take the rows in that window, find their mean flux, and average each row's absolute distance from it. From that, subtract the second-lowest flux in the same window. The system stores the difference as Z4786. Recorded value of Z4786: -6.4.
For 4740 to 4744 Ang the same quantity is -6.2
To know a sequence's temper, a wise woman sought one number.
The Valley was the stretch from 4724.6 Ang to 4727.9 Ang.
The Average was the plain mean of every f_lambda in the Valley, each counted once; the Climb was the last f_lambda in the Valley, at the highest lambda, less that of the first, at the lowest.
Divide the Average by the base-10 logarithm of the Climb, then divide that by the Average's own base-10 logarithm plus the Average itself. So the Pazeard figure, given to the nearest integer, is 147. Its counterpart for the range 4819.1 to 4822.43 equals 4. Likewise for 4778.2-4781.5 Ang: -1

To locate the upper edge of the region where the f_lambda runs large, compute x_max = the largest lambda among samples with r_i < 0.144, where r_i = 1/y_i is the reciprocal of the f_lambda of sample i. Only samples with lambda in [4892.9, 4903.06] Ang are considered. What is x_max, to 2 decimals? 4902.49 Ang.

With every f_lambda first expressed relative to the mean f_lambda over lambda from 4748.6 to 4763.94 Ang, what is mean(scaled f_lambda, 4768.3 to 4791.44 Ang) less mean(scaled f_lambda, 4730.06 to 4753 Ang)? 0.044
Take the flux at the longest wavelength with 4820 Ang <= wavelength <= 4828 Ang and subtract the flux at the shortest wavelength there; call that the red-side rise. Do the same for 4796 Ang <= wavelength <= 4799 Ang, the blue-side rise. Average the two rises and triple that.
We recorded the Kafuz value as -1.2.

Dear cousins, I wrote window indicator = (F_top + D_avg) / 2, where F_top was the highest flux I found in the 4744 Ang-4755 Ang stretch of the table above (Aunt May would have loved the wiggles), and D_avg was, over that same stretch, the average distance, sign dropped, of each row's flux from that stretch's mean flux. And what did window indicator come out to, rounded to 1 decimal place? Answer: 4.2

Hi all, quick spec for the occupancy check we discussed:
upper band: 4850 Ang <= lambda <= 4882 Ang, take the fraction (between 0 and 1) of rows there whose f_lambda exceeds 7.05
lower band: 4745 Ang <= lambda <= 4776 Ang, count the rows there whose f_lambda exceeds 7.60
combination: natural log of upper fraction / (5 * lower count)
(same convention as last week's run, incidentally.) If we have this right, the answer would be -4.85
